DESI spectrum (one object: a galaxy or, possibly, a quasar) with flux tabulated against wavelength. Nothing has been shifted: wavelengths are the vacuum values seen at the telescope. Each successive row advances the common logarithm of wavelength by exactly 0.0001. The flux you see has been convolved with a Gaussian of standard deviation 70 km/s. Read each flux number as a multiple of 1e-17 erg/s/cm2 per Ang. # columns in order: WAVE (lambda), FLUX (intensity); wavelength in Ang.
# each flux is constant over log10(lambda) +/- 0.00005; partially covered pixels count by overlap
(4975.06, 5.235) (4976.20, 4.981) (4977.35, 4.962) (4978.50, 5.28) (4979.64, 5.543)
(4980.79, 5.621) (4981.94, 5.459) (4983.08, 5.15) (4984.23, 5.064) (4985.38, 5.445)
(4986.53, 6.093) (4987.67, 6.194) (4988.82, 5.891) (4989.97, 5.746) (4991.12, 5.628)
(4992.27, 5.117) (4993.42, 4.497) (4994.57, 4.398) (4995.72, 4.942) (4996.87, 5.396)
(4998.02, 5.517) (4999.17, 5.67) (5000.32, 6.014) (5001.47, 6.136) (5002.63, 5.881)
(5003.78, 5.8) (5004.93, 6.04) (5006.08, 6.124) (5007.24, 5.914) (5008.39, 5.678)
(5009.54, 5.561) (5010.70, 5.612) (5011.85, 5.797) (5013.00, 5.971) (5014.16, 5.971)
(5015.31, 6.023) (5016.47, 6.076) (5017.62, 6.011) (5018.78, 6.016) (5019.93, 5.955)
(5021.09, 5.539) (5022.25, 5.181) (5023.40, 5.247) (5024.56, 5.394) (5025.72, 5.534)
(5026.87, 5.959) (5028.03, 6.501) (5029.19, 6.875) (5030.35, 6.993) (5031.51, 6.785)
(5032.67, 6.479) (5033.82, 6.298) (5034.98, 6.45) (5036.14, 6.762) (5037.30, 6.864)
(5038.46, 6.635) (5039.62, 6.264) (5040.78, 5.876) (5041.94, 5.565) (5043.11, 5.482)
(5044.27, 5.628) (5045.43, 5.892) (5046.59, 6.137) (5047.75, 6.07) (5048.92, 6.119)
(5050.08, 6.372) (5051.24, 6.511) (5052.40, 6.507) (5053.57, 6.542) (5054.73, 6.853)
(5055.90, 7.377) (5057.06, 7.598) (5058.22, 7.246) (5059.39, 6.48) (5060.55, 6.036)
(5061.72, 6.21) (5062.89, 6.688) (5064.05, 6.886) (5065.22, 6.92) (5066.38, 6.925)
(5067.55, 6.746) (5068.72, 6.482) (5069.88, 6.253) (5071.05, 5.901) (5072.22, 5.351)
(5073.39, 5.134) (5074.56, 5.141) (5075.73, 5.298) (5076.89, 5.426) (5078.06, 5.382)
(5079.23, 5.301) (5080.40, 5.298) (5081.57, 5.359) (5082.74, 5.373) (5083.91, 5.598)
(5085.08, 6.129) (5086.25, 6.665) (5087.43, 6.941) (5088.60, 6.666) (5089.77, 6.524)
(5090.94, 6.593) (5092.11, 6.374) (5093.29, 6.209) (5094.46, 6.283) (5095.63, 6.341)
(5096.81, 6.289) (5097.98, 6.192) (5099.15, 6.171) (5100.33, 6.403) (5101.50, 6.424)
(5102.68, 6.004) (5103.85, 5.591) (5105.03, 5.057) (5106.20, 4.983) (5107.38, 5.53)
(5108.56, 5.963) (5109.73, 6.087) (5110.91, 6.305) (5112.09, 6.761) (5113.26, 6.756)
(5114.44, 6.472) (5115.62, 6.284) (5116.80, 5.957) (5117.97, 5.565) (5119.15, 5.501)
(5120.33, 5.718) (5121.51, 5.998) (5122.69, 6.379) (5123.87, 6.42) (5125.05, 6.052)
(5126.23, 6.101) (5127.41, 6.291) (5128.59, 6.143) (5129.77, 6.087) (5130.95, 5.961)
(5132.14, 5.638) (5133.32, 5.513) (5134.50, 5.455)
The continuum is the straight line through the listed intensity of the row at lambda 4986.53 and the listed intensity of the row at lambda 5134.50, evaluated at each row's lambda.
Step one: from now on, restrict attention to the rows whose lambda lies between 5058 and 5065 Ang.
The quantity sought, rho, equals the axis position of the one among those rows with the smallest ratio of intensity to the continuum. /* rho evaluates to 5060.55 Ang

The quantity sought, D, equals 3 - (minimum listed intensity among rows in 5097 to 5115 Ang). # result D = -2.0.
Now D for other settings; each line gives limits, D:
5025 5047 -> -2.5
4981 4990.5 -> -2.1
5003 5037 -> -2.2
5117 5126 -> -2.5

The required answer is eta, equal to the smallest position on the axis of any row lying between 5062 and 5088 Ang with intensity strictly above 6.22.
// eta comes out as 5062.89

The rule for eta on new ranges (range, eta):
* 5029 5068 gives 5029.19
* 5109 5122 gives 5110.91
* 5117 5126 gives 5122.69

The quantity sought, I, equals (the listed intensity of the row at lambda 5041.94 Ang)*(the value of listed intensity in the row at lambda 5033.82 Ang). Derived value 35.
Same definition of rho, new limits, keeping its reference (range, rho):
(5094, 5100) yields 5099.15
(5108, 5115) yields 5108.56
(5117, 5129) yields 5119.15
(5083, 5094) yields 5083.91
